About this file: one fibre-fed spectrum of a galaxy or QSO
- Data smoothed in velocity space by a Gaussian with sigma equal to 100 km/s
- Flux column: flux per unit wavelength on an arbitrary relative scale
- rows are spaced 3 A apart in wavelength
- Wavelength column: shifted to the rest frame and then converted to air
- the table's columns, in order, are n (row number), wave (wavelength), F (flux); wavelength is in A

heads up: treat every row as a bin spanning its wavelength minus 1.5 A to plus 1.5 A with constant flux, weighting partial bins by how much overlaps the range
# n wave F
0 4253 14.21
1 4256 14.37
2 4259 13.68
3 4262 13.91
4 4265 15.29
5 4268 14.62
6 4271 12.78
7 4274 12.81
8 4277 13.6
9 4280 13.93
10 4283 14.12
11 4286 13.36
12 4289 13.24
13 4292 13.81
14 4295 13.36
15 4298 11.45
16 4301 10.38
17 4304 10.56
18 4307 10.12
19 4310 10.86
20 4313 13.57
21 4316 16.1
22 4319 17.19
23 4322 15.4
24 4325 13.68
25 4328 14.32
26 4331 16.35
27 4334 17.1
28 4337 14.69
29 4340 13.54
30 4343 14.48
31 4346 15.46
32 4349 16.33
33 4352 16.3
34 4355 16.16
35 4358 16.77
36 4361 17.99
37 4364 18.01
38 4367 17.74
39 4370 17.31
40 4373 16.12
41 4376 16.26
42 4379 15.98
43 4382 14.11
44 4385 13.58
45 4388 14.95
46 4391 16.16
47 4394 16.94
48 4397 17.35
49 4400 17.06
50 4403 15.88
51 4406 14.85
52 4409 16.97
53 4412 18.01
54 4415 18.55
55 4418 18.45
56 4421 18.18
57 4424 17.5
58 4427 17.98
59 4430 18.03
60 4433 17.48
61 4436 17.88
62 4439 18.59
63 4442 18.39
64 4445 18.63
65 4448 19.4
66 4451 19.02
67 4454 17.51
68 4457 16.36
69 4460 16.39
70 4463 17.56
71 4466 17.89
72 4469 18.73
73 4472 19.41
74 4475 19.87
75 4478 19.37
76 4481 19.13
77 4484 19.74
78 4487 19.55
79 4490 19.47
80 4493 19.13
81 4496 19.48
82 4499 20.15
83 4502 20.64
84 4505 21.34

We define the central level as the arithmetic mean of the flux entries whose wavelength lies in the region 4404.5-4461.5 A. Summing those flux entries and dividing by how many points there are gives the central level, 17.8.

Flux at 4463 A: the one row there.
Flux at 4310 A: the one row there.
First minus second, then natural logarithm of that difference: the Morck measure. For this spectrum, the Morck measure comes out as 1.9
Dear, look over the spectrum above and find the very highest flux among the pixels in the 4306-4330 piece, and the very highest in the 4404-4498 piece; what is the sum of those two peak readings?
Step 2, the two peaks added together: 37.1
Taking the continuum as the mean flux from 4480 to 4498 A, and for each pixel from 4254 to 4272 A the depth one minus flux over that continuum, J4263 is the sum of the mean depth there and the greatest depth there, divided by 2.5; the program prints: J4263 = 0.25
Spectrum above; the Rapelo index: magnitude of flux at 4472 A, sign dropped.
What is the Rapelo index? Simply 19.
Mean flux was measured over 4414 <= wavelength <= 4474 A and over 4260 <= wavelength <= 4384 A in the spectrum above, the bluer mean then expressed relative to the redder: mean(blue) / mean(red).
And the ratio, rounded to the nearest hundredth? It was 0.81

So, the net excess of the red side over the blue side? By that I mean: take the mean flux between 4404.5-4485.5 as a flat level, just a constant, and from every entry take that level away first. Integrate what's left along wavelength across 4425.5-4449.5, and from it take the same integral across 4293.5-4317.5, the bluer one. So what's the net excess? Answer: 150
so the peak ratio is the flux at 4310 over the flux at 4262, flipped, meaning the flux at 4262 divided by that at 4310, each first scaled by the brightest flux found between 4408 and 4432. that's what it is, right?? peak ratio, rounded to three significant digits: 1.28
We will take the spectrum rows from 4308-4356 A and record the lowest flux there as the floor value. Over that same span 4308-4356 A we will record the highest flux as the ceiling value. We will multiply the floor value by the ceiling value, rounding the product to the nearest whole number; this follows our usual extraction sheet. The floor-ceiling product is 187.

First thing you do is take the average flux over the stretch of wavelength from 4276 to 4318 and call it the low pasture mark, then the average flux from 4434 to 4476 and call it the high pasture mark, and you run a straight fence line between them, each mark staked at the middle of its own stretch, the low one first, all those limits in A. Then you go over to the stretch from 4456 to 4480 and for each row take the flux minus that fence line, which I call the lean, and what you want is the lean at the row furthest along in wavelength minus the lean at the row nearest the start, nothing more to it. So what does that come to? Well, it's 2.3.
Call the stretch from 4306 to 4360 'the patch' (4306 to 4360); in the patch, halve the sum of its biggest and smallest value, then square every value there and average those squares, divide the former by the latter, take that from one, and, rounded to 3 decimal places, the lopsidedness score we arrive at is 0.940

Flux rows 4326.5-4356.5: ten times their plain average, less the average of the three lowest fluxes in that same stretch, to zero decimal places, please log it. 141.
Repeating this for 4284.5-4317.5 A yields 114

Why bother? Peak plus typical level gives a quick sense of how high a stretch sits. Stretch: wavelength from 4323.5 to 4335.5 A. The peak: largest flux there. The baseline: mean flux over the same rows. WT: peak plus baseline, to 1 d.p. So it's 32.5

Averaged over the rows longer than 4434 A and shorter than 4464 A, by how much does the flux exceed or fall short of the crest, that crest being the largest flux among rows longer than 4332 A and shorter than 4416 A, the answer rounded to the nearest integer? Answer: -1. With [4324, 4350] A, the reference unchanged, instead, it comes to -3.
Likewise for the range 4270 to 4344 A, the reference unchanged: -5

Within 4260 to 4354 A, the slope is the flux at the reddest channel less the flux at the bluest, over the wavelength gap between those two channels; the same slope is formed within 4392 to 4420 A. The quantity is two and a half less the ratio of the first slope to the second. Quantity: 2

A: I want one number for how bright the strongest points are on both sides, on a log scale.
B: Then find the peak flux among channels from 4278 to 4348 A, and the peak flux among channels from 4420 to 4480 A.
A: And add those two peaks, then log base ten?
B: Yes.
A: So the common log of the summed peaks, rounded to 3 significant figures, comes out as 1.57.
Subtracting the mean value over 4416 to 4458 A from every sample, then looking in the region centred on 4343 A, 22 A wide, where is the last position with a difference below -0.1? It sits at 4352 A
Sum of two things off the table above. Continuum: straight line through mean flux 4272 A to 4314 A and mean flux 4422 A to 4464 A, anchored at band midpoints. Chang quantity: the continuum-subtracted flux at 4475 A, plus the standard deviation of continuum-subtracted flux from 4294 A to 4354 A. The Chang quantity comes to 2.7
